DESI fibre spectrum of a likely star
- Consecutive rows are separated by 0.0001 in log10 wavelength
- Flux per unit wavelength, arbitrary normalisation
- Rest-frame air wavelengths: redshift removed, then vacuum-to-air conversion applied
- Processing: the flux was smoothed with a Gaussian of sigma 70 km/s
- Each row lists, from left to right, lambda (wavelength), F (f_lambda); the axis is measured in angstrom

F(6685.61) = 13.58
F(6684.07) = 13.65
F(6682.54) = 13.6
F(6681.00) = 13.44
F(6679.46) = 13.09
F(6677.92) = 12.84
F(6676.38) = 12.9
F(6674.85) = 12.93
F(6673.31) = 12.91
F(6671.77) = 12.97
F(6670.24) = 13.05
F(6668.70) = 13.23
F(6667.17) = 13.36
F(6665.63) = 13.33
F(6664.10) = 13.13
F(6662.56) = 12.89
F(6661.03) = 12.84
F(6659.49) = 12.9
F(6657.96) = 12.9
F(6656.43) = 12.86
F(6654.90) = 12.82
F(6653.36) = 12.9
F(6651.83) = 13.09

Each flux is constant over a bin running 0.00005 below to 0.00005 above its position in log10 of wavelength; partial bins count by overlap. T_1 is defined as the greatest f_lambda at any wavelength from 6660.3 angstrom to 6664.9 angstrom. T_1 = 13.13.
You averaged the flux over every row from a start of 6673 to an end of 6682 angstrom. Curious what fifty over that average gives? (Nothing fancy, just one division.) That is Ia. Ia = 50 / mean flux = 3.84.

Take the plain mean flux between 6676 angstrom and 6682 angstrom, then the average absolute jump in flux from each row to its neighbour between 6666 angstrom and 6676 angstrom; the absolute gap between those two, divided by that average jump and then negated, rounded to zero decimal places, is -138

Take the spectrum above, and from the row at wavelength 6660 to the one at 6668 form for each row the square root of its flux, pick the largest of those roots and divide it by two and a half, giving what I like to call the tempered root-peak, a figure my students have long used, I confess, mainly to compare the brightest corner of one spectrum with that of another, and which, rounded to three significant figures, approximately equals 1.46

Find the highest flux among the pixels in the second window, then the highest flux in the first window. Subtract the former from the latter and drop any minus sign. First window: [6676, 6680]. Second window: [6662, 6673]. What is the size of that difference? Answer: 0.27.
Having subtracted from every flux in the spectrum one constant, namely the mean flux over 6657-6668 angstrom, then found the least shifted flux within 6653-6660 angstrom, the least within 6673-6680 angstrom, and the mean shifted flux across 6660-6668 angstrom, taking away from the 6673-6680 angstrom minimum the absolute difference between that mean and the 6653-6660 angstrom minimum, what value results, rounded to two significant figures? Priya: -0.50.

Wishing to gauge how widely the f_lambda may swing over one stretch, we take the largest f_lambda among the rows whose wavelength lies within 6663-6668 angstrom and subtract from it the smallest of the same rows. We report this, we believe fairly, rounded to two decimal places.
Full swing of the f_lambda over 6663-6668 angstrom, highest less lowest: 0.23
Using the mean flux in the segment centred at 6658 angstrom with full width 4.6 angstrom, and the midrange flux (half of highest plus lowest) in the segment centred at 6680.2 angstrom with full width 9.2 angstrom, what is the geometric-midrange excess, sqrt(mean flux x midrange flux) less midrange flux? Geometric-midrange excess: -0.18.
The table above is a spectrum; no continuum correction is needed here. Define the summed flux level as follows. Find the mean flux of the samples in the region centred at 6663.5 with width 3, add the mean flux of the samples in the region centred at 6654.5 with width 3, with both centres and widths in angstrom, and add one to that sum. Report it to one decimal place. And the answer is 26.9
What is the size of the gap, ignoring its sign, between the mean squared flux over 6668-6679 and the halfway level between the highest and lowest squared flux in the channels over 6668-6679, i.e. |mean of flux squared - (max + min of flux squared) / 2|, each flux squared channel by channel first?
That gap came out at 1.57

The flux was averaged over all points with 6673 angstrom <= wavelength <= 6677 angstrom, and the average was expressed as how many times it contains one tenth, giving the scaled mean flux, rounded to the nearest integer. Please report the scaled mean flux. 129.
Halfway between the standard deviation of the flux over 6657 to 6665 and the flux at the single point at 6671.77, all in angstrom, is 6.54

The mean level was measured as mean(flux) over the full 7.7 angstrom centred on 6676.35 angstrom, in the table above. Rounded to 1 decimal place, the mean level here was 12.9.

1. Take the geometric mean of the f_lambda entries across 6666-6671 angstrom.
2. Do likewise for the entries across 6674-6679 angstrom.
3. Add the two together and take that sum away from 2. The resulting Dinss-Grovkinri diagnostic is -24.1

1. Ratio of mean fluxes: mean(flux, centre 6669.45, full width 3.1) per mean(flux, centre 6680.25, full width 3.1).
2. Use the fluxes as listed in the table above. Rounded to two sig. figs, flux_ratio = 0.99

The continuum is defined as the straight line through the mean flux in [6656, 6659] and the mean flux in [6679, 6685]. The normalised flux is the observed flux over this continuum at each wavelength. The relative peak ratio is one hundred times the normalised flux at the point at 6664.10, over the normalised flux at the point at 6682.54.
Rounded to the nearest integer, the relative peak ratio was 100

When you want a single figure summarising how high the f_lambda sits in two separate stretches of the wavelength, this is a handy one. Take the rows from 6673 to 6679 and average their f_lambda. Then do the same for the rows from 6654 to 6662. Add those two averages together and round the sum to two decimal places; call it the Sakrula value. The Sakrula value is 25.76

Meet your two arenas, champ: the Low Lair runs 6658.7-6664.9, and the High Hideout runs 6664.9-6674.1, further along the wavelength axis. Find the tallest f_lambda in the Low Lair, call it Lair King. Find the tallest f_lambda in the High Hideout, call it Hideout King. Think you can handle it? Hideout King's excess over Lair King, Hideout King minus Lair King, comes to 0.23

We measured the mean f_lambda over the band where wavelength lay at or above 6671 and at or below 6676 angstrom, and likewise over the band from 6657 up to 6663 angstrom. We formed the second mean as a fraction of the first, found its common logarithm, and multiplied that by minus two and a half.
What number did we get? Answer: 0.005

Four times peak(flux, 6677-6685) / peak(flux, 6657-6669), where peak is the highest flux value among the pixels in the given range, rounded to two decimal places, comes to 4.09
